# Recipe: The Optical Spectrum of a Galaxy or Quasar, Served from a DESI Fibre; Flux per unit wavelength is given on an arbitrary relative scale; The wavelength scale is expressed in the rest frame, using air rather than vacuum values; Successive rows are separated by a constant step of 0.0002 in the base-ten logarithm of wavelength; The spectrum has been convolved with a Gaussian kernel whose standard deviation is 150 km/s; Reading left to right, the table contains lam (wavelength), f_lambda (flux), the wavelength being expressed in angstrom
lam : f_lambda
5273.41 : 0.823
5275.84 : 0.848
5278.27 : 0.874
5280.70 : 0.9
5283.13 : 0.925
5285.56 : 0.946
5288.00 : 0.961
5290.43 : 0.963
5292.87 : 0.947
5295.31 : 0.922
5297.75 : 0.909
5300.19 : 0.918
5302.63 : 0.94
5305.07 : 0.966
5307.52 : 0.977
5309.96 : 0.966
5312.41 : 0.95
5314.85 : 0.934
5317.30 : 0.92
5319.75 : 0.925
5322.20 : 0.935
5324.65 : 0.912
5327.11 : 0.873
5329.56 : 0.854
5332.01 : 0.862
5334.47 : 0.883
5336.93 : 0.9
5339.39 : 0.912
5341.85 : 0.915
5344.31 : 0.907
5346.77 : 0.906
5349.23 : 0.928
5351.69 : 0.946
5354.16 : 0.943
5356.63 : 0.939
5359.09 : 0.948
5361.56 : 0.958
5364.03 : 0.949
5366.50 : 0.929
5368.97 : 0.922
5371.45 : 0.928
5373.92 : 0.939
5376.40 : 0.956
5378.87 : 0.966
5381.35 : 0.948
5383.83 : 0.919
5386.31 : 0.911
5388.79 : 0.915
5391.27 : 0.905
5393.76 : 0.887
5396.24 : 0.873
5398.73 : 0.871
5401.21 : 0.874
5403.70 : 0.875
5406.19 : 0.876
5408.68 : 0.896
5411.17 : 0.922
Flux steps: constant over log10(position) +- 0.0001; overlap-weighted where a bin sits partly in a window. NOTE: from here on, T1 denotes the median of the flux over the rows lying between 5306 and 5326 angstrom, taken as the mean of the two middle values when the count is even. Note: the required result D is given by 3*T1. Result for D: 2.80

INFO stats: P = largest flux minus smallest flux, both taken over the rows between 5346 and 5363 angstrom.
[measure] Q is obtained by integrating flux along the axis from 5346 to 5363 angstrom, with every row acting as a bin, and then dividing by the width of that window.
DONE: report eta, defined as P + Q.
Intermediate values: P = 0.052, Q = 0.940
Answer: 0.99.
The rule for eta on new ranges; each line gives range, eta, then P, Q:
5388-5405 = 0.93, 0.044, 0.885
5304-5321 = 1.01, 0.057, 0.948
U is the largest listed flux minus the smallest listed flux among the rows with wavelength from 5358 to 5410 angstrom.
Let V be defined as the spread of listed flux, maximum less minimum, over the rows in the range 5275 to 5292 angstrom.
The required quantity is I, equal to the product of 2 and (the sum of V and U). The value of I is 0.420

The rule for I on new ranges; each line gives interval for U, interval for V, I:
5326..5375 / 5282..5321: 0.344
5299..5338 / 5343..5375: 0.350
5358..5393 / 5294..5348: 0.368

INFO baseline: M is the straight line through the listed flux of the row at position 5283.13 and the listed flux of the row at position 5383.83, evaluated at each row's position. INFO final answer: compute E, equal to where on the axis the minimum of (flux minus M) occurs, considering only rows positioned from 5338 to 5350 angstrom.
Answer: 5346.77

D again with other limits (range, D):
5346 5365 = 2.83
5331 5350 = 2.72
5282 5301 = 2.81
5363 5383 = 2.83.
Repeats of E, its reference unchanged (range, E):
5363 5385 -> 5383.83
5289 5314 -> 5297.75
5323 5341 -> 5329.56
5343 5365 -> 5346.77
